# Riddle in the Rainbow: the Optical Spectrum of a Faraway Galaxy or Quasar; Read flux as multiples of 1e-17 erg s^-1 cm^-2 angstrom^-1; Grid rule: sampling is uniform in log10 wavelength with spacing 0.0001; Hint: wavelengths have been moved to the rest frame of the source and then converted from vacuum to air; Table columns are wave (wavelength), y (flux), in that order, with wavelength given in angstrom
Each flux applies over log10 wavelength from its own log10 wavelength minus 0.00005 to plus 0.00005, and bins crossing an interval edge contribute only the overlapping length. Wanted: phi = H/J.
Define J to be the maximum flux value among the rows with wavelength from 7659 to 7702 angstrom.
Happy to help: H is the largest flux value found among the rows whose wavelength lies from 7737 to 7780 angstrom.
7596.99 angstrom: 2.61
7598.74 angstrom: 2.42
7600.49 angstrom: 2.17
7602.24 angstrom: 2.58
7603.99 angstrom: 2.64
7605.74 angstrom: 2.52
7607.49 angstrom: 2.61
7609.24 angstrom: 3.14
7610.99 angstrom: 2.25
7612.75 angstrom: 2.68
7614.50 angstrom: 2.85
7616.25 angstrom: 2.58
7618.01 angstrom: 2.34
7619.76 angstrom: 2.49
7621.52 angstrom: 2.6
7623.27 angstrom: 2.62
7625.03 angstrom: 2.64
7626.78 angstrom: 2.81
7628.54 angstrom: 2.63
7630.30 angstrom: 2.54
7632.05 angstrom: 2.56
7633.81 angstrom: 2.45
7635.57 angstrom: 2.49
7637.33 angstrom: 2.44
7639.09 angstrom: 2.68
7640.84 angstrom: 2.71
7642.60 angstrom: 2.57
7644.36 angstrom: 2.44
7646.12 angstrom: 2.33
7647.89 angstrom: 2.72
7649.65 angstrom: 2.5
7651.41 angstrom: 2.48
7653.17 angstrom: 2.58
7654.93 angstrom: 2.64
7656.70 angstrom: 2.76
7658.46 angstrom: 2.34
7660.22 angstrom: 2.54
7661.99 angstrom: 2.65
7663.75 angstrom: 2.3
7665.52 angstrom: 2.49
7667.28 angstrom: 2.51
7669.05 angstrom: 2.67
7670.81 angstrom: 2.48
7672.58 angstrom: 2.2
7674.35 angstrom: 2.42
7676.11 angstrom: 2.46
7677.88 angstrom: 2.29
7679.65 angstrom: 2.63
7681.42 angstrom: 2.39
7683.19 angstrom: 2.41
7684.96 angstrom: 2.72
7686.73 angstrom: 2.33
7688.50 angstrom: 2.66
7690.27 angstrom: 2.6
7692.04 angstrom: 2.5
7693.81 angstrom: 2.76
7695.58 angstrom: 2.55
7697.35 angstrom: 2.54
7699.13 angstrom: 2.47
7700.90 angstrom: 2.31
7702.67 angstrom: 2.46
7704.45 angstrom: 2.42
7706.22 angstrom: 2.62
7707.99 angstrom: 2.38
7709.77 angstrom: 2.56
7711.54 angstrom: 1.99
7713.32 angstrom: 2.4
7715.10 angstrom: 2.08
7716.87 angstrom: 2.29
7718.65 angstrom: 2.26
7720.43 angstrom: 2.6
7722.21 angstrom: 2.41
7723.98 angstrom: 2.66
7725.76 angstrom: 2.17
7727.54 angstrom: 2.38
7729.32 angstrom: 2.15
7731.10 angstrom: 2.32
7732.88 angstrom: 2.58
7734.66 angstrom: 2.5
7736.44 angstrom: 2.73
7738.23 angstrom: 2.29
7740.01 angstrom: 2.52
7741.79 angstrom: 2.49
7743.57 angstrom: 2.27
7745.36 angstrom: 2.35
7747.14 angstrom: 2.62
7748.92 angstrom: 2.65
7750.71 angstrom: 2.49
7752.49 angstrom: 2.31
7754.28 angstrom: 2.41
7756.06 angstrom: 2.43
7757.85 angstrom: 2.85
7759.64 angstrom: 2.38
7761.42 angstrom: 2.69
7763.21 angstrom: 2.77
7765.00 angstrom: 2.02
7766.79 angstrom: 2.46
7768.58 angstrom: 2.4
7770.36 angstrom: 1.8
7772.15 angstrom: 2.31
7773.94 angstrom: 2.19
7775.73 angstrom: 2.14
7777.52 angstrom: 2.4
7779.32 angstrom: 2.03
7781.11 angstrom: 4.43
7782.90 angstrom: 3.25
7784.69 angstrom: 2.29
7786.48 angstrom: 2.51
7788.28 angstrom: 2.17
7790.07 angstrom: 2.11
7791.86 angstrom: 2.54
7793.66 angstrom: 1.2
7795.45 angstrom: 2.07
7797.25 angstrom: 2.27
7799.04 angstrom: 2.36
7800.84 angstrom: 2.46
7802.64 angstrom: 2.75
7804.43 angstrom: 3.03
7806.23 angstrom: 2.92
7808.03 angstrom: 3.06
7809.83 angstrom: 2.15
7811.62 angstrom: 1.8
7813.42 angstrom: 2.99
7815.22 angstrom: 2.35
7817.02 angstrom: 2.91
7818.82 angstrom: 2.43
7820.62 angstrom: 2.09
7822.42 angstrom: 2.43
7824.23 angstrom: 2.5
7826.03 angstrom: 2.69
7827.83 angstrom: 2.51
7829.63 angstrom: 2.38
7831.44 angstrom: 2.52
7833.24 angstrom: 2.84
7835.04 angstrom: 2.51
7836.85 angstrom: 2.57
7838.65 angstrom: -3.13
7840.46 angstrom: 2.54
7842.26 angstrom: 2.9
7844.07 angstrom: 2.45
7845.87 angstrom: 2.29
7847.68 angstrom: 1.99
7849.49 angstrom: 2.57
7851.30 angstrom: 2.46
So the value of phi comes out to 1.03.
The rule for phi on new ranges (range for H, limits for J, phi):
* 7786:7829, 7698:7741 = 1.12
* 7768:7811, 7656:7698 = 1.61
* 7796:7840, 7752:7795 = 0.69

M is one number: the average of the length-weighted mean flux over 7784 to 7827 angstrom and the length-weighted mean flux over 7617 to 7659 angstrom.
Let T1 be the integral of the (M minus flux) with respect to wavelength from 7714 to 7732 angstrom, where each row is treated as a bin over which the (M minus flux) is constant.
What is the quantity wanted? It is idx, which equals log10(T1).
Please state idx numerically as 0.5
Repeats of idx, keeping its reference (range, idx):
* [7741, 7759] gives -1.1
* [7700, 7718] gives 0.4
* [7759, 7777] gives 0.5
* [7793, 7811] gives 0.0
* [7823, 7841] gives 1.0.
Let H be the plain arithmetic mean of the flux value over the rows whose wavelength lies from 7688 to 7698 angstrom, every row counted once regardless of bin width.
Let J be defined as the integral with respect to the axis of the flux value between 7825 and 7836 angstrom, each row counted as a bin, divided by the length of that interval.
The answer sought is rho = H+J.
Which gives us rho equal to 5.18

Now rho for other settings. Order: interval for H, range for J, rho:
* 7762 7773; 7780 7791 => 5.07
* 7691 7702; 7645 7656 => 5.06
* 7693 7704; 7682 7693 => 5.05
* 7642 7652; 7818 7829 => 4.95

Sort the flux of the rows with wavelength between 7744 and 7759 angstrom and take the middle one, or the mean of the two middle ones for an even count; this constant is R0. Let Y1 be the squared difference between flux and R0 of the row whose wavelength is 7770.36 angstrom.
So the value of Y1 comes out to 0.44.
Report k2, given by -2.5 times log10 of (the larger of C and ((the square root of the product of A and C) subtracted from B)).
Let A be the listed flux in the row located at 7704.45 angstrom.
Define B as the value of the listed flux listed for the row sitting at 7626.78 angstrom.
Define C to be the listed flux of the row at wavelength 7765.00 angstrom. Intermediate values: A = 2.42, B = 2.81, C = 2.02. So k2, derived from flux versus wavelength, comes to -0.76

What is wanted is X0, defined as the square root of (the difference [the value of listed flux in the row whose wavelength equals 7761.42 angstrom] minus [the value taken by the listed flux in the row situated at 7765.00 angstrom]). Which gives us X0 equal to 0.82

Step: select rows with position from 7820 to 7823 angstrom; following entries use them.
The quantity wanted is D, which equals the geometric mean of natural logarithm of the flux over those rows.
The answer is 0.81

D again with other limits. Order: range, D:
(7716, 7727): 0.87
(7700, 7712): 0.86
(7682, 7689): 0.92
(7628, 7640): 0.93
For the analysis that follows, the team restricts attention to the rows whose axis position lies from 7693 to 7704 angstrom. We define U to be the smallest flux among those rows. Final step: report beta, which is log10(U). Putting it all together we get 0.364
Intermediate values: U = 2.31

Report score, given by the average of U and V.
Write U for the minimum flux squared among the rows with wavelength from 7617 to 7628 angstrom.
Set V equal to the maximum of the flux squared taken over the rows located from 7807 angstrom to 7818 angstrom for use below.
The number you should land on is 7.4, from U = 5.5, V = 9.4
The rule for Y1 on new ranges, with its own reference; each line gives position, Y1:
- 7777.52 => 0.00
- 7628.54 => 0.03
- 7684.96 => 0.07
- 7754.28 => 0.00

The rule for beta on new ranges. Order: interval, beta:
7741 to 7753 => 0.356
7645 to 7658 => 0.367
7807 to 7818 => 0.255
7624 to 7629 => 0.420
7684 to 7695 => 0.367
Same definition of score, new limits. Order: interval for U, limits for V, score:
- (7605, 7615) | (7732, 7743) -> 6.3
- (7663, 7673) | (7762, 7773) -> 6.3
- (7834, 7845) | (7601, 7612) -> 7.9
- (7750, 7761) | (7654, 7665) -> 6.5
